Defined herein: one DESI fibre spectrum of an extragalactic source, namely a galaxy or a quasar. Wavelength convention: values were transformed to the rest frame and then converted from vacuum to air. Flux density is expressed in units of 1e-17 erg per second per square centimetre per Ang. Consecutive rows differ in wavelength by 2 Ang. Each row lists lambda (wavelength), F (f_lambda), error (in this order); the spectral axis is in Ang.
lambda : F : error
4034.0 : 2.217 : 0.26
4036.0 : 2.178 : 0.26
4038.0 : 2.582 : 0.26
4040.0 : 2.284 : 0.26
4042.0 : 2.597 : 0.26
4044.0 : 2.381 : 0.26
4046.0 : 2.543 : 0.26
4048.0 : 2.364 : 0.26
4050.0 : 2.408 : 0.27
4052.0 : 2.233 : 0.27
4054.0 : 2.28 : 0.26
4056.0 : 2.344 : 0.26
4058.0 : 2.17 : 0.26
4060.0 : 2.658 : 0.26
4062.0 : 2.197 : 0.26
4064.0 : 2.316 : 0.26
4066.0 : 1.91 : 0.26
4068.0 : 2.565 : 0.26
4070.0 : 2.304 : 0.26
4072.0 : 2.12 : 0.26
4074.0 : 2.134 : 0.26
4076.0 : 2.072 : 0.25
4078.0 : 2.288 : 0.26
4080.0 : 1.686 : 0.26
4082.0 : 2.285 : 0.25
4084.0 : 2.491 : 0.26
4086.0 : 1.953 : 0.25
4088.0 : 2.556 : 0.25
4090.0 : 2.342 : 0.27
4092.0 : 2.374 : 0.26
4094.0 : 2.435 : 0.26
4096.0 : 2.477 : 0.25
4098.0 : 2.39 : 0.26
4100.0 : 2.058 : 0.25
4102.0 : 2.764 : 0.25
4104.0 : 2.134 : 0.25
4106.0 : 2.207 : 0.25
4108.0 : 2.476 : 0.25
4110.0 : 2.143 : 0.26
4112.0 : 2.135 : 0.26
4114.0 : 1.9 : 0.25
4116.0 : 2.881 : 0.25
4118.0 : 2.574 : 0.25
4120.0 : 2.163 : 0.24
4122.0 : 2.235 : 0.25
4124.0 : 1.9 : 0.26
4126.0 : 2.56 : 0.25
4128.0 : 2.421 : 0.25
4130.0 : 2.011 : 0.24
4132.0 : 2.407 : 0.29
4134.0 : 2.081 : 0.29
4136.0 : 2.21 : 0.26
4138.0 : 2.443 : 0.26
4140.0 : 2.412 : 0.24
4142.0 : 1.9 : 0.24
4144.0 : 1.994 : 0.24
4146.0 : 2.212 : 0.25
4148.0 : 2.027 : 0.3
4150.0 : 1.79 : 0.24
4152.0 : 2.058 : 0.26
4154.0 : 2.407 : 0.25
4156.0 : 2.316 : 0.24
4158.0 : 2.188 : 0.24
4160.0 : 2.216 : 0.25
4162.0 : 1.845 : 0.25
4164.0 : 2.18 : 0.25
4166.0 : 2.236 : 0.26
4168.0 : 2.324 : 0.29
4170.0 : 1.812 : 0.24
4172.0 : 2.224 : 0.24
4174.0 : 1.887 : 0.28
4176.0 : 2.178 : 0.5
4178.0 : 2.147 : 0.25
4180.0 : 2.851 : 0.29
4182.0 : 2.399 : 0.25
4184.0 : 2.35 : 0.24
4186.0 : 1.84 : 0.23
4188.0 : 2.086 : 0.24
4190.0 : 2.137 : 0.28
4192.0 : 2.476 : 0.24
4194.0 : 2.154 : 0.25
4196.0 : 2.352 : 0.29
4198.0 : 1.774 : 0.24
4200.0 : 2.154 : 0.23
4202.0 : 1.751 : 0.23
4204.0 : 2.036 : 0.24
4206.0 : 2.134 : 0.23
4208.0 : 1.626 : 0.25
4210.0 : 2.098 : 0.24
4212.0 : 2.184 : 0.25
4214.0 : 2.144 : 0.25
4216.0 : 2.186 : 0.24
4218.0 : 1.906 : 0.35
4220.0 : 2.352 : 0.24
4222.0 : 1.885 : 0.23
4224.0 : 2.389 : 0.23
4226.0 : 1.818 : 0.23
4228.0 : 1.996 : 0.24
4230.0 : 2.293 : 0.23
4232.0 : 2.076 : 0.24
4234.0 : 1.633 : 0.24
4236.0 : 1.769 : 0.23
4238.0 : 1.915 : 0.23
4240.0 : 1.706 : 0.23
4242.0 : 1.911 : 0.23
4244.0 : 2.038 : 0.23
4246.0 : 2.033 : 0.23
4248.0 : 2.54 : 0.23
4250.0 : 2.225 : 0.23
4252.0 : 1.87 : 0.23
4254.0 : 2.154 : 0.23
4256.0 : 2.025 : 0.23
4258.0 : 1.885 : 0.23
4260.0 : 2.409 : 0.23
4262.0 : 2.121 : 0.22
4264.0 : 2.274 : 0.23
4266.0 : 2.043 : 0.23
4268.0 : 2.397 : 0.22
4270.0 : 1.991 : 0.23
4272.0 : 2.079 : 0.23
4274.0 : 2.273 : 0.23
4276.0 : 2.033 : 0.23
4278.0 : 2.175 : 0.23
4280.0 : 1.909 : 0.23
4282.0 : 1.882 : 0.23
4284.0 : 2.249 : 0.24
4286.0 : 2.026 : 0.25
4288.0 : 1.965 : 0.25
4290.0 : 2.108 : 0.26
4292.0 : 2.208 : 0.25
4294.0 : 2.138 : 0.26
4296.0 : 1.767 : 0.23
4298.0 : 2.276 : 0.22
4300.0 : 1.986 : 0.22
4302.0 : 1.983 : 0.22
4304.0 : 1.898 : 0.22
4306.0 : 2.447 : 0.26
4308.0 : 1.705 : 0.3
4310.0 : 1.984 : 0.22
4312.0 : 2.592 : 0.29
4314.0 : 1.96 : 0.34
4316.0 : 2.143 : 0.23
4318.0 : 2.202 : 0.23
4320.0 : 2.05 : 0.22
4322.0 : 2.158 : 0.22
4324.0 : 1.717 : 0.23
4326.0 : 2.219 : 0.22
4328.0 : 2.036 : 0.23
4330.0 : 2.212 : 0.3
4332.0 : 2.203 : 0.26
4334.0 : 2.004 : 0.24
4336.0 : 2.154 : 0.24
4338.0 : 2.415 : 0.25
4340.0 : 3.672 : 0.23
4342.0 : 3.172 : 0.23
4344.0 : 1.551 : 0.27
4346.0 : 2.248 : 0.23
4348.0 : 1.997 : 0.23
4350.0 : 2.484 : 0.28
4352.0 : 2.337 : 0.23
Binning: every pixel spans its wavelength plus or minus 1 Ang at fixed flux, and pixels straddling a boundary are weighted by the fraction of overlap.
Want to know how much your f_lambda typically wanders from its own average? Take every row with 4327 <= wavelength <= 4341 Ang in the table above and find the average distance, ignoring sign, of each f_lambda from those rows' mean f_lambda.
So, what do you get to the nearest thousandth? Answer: 0.376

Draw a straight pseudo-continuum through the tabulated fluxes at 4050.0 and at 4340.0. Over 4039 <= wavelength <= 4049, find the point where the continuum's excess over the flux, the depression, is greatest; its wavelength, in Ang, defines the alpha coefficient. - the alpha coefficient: 4040.0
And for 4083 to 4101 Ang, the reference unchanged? 4086.0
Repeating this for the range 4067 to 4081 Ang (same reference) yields 4080.0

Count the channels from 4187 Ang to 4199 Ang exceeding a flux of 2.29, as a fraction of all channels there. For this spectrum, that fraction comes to 0.33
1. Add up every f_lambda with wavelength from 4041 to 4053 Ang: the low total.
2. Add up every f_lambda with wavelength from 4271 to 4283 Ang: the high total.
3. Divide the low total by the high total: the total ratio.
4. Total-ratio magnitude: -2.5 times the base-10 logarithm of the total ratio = -0.18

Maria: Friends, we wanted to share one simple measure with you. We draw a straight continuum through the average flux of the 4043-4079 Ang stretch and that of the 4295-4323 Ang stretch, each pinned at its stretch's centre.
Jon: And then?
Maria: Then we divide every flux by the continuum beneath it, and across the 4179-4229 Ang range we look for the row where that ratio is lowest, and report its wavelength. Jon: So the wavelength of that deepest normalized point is 4208.0 Ang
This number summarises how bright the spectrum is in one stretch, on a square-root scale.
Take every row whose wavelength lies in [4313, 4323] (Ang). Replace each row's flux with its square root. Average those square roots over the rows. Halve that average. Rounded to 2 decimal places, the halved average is 0.72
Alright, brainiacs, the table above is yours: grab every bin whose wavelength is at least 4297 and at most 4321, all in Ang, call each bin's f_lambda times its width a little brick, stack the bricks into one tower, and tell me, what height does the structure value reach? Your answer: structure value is 50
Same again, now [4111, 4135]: 55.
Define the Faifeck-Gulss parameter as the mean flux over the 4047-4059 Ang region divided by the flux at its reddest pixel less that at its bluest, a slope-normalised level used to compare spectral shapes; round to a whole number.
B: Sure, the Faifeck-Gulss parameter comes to -12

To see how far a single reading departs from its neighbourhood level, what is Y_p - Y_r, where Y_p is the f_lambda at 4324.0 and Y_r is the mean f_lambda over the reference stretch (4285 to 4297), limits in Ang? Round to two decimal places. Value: -0.32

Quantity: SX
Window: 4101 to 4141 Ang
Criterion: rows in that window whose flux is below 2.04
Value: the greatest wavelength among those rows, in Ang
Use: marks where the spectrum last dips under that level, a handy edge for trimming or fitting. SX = 4130.0 Ang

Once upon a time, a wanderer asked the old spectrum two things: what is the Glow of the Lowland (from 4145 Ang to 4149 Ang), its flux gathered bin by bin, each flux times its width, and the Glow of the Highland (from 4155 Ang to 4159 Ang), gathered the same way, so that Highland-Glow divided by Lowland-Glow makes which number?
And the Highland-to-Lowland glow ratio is 1.06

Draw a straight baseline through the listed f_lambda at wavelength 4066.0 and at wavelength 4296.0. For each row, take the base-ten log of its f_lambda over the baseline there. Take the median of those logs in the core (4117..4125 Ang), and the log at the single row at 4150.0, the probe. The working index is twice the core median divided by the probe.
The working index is -9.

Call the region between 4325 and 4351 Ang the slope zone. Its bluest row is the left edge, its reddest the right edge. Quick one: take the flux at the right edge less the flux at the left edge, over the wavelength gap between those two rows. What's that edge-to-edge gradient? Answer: 0.011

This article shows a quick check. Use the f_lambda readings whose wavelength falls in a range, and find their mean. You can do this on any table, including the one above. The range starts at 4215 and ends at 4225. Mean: 2.14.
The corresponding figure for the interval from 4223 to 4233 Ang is 2.11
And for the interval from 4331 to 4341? 2.49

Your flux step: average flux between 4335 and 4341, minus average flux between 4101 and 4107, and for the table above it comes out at 0.38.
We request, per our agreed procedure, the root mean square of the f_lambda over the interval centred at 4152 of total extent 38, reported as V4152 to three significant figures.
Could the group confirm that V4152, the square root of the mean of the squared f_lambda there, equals 2.15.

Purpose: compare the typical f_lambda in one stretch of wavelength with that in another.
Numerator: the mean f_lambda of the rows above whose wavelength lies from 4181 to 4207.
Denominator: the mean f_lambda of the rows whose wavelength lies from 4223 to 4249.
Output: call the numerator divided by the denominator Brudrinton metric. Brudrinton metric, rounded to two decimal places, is 1.06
